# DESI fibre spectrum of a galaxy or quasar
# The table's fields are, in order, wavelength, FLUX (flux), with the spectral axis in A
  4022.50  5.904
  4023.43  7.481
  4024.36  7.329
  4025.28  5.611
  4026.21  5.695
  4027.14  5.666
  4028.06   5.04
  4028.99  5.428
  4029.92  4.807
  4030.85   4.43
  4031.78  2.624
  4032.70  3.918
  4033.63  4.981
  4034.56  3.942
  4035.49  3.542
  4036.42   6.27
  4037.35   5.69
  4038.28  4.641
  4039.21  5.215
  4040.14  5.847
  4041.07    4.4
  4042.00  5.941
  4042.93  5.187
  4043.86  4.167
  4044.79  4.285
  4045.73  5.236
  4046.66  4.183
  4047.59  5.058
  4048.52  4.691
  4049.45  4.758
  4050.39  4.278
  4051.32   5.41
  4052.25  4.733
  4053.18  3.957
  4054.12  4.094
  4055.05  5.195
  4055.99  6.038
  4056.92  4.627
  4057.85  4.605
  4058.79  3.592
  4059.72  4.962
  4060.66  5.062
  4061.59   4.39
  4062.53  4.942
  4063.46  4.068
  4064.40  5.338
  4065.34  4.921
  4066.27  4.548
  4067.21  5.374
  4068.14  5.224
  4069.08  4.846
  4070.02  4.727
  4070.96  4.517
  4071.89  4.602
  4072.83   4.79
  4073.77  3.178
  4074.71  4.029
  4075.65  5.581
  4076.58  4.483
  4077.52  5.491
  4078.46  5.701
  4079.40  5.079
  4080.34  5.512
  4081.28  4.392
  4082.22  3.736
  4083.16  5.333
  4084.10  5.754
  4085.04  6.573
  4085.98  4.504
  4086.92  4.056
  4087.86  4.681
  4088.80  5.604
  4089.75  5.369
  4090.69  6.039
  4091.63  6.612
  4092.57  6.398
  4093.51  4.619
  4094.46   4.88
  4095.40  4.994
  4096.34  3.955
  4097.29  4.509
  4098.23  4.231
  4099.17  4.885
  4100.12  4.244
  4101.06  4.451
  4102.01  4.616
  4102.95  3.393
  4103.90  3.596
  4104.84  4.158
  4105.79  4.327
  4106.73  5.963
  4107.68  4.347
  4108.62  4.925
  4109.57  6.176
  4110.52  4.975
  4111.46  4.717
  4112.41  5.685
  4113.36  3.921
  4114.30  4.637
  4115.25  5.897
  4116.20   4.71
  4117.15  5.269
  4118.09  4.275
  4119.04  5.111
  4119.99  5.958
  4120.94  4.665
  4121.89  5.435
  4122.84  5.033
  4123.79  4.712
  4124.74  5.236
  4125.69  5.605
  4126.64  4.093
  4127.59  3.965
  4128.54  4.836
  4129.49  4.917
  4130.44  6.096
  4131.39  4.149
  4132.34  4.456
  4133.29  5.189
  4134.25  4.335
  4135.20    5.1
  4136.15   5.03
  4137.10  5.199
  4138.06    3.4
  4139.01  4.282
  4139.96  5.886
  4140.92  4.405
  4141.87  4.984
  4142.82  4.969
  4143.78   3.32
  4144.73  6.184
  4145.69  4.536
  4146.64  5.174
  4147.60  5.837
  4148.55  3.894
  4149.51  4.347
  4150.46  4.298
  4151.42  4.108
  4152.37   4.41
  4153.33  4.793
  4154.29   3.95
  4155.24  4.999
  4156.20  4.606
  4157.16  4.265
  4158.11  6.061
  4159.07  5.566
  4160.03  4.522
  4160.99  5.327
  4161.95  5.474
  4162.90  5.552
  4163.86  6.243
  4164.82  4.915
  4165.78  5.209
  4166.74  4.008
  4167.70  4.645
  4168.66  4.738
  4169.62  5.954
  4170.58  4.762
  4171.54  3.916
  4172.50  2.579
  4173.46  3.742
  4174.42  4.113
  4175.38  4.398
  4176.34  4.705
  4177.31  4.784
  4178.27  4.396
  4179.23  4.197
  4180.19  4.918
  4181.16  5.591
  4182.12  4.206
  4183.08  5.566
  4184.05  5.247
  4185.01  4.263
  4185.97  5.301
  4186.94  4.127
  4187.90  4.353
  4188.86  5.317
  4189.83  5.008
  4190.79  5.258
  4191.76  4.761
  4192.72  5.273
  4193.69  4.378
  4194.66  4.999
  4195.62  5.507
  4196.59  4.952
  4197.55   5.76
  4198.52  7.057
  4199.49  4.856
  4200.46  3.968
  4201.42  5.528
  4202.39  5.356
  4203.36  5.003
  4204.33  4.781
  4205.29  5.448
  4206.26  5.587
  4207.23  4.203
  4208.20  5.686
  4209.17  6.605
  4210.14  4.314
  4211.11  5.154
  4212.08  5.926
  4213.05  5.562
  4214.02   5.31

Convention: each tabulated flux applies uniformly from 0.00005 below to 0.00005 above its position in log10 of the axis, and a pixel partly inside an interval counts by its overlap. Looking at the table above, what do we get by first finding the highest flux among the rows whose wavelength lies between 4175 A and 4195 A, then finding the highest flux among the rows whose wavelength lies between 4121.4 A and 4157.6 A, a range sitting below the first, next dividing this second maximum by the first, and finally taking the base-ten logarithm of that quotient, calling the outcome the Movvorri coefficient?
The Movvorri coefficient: 0.04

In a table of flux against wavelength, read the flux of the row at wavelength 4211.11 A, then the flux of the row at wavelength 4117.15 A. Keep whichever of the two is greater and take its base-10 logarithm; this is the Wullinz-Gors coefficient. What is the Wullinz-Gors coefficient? 0.72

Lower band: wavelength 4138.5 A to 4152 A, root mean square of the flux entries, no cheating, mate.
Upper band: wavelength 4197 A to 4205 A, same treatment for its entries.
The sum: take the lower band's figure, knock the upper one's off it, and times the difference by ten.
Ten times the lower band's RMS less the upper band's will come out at -5.6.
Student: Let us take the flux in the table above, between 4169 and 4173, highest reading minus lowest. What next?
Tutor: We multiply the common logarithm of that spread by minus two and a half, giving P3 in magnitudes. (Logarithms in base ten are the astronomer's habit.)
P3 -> -1.3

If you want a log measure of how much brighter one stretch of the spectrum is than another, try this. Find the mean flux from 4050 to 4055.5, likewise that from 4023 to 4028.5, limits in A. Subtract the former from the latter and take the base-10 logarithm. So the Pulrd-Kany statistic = 0.2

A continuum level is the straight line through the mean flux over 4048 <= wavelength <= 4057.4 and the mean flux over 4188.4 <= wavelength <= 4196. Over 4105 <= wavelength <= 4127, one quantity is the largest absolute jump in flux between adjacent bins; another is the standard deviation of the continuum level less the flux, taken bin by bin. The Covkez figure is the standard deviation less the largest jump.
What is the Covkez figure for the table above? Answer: -1.1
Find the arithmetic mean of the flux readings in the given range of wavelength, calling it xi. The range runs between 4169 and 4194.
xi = 4.66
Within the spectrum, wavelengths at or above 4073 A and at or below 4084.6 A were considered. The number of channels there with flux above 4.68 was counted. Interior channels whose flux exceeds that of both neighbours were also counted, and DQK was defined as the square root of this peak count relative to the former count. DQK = 0.65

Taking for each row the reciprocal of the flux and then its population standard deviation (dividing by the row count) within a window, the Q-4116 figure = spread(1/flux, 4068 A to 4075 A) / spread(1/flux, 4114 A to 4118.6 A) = 1.6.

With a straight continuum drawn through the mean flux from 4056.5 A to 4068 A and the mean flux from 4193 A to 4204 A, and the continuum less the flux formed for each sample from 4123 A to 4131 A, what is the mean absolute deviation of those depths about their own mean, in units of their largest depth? 0.54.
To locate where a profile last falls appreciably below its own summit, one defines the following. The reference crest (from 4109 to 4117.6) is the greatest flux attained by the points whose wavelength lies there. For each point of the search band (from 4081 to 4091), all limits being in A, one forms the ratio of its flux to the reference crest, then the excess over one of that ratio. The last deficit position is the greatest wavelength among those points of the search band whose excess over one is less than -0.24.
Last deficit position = 4087.86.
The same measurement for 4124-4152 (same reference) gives 4151.42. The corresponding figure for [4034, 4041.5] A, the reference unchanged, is 4041.07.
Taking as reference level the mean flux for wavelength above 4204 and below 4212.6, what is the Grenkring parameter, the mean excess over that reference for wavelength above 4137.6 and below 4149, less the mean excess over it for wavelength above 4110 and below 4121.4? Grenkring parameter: -0.25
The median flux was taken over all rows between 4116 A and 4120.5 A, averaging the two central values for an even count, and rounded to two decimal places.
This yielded 5.11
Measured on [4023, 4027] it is 6.51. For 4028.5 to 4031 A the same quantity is 4.81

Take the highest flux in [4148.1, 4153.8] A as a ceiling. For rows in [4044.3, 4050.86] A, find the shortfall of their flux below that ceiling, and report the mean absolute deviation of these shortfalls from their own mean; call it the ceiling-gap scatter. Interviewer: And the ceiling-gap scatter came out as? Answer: 0.34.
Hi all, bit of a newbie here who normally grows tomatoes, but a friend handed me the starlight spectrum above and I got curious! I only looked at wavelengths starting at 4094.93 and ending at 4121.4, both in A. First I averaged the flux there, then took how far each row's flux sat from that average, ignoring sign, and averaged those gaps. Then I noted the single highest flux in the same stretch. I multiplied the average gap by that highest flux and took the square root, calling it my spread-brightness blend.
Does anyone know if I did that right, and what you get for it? 1.85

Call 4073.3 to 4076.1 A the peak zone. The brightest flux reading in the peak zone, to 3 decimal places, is 5.581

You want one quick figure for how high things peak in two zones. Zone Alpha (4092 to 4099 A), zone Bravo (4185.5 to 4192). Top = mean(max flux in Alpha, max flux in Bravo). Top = 5.9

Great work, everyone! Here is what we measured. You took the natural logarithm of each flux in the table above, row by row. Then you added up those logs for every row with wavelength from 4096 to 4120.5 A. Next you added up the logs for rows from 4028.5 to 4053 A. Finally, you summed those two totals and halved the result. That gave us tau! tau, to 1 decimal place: 40.1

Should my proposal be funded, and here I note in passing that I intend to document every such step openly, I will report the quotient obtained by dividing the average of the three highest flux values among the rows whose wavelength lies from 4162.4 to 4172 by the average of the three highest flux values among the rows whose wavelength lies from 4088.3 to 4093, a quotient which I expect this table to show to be 0.93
